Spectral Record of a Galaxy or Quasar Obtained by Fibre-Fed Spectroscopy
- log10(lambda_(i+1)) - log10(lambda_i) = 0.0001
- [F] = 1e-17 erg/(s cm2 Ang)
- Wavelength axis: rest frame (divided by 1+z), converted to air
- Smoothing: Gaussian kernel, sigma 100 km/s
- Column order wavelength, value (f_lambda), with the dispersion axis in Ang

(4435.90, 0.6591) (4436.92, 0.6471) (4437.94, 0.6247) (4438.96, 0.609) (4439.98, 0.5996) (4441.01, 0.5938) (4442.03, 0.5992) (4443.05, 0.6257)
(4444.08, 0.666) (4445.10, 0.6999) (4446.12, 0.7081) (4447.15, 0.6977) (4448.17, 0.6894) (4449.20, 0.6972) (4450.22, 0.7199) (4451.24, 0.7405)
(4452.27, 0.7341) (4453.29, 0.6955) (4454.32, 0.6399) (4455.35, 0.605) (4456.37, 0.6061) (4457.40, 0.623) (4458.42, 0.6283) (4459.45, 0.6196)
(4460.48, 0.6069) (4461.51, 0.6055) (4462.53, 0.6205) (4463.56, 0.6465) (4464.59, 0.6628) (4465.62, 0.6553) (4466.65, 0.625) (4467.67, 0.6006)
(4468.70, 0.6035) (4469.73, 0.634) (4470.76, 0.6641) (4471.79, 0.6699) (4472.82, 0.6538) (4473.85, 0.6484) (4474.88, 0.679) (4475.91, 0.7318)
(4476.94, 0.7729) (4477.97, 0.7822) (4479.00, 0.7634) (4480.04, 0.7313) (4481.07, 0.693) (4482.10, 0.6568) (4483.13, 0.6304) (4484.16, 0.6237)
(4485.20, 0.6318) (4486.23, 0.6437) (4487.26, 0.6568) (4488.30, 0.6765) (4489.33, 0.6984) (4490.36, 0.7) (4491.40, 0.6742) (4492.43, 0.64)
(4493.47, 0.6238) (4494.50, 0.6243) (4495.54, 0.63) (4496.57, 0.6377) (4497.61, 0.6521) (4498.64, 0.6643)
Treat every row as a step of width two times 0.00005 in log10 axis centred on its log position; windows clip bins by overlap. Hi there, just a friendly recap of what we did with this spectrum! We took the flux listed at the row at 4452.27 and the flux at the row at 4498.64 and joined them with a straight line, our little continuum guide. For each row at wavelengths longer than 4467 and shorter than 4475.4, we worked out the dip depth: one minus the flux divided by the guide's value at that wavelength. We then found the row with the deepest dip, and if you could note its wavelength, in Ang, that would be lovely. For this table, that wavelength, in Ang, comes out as 4467.67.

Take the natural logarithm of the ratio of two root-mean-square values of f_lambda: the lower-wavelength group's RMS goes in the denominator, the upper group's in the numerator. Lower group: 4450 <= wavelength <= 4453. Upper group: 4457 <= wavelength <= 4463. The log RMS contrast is -0.17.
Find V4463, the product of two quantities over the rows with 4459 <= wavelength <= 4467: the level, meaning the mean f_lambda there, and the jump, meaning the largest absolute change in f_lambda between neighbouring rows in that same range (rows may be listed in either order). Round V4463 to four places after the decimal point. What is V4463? 0.0191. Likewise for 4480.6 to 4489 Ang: 0.0236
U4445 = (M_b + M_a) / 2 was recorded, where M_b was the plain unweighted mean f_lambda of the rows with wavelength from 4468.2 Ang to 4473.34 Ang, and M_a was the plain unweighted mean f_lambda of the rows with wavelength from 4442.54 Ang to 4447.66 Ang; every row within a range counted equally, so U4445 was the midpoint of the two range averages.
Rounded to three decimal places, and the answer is 0.662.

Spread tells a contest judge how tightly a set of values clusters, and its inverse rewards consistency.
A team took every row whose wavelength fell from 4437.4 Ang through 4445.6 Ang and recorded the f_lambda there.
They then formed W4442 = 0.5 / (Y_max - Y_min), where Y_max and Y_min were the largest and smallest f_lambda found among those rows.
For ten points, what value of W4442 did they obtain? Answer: 5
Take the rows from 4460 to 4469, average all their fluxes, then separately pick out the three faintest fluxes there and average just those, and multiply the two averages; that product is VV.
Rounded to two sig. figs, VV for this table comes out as 0.38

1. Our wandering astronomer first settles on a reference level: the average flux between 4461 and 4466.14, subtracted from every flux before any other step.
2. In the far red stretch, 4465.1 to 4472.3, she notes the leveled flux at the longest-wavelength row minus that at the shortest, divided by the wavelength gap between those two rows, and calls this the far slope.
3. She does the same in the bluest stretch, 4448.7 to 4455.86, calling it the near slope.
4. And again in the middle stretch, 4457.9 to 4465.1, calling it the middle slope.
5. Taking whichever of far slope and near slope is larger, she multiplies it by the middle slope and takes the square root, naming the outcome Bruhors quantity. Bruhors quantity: 0.0036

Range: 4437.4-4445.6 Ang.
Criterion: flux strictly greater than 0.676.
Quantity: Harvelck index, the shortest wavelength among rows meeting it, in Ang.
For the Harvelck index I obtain 4445.10 Ang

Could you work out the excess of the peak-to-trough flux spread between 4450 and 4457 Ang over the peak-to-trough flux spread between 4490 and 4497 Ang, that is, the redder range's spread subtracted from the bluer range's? 0.059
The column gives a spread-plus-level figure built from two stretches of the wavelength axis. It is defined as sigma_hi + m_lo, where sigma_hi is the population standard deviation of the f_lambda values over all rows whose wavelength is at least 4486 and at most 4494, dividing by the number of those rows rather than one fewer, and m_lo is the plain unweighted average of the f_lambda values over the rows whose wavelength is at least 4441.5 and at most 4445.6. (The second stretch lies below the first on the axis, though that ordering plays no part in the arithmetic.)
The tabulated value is 0.674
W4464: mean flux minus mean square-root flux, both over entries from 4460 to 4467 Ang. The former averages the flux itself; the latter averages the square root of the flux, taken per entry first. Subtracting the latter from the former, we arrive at -0.163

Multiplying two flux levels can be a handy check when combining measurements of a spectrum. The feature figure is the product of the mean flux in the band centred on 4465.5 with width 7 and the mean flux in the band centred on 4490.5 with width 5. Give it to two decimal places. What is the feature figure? 0.43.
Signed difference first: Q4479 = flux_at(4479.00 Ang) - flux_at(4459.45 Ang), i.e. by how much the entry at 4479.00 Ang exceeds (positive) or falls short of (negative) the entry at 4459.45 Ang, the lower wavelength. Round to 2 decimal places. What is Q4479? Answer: 0.14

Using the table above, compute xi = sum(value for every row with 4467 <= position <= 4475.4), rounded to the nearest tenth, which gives 5.2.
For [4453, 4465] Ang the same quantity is 7.6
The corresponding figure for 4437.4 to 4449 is 7.1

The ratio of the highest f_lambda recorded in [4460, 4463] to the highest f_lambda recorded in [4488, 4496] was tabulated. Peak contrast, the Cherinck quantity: 0.89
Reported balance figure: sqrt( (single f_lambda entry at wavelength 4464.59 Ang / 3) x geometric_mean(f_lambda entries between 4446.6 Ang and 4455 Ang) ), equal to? 0.394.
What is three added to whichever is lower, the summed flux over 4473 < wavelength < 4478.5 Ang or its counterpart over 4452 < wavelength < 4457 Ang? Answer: 6.28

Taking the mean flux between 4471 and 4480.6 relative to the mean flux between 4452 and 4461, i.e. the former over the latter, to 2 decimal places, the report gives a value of 1.12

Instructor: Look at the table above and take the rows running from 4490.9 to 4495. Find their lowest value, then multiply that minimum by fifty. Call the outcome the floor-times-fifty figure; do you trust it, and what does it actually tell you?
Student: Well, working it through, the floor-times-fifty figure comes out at 31.2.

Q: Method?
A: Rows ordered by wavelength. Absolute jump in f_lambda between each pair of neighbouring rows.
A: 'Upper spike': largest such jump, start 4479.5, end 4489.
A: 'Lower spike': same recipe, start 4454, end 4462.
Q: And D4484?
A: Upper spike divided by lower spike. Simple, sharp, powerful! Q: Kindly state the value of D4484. 1.10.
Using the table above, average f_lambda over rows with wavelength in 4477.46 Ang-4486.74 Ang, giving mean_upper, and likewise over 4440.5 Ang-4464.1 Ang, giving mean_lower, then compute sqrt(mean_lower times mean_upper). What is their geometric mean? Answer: 0.669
